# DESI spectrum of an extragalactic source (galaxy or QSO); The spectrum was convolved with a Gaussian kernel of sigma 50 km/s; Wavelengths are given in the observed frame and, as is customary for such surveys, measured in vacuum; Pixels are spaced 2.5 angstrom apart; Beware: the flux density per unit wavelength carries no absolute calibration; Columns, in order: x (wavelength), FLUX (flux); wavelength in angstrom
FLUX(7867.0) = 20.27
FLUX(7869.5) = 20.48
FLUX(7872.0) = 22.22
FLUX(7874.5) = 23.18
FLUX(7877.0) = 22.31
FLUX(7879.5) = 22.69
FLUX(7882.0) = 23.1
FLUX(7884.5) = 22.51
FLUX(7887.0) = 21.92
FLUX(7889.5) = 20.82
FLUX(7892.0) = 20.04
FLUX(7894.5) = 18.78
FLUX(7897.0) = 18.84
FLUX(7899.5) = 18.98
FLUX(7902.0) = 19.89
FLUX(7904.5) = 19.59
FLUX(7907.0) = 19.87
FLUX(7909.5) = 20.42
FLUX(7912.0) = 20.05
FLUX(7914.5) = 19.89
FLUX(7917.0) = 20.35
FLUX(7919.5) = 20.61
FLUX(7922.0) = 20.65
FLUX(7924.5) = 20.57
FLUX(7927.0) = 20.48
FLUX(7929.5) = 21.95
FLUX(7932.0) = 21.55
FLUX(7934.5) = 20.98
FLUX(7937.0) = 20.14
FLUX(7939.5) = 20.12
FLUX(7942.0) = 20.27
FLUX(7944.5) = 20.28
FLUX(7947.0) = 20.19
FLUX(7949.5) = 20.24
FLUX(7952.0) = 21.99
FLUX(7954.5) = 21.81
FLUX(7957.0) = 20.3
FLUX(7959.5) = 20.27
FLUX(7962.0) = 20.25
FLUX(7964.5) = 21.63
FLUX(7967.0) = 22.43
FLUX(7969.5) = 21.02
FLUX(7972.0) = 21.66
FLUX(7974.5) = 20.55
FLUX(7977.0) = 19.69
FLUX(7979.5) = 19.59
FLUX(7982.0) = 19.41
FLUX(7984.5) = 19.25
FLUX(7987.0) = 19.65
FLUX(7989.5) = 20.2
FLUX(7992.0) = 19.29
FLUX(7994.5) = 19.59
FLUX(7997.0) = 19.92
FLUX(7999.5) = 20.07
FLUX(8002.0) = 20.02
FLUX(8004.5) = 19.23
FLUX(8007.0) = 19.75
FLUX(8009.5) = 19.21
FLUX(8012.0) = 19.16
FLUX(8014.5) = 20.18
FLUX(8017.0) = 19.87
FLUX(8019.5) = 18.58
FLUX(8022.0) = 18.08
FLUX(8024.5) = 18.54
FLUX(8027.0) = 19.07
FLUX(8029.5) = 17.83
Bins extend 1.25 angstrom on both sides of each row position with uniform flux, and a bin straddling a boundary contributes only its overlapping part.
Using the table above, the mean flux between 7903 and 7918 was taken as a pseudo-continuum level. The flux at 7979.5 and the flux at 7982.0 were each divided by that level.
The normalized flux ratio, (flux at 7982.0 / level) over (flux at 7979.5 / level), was 0.99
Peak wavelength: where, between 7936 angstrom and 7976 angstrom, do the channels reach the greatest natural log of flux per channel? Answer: 7967.0 angstrom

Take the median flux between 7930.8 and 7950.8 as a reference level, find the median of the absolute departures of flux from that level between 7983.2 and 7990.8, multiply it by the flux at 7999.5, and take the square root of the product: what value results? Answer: 3.5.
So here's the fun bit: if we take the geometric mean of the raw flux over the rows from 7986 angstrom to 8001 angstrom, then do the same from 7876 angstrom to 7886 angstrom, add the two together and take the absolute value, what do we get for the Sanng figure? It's 42.4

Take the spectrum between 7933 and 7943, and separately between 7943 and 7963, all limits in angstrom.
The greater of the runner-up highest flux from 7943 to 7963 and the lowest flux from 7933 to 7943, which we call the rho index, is 21.8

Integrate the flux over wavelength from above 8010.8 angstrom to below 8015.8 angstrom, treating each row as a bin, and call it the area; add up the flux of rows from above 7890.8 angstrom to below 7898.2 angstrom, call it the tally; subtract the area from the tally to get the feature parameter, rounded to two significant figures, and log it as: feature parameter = -41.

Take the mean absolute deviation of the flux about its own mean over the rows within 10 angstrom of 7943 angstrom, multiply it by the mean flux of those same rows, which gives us 10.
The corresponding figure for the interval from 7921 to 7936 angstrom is 10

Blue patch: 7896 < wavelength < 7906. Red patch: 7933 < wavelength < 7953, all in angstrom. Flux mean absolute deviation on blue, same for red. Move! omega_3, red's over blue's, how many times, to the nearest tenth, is 1.2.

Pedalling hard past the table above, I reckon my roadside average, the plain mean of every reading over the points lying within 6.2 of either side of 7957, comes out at 20.9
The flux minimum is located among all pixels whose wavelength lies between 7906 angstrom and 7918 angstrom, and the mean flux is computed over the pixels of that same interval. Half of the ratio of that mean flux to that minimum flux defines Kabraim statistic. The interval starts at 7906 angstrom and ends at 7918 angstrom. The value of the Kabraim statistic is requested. 0.506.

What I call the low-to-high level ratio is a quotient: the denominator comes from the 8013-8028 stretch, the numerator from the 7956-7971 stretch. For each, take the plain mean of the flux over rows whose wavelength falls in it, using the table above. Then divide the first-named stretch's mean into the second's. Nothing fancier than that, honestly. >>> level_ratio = 1.10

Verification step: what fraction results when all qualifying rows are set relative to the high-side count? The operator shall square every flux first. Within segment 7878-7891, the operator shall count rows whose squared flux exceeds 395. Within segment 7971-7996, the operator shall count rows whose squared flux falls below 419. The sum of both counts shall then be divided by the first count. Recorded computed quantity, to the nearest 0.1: 2.6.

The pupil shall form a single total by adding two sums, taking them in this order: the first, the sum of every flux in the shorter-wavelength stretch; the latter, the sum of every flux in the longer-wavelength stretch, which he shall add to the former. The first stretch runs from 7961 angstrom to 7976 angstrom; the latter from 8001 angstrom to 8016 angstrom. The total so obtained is 245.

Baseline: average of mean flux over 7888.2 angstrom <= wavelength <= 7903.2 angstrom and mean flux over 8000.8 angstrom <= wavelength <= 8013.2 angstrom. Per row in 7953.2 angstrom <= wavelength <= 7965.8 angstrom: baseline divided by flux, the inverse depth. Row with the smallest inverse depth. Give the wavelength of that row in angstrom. 7954.5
